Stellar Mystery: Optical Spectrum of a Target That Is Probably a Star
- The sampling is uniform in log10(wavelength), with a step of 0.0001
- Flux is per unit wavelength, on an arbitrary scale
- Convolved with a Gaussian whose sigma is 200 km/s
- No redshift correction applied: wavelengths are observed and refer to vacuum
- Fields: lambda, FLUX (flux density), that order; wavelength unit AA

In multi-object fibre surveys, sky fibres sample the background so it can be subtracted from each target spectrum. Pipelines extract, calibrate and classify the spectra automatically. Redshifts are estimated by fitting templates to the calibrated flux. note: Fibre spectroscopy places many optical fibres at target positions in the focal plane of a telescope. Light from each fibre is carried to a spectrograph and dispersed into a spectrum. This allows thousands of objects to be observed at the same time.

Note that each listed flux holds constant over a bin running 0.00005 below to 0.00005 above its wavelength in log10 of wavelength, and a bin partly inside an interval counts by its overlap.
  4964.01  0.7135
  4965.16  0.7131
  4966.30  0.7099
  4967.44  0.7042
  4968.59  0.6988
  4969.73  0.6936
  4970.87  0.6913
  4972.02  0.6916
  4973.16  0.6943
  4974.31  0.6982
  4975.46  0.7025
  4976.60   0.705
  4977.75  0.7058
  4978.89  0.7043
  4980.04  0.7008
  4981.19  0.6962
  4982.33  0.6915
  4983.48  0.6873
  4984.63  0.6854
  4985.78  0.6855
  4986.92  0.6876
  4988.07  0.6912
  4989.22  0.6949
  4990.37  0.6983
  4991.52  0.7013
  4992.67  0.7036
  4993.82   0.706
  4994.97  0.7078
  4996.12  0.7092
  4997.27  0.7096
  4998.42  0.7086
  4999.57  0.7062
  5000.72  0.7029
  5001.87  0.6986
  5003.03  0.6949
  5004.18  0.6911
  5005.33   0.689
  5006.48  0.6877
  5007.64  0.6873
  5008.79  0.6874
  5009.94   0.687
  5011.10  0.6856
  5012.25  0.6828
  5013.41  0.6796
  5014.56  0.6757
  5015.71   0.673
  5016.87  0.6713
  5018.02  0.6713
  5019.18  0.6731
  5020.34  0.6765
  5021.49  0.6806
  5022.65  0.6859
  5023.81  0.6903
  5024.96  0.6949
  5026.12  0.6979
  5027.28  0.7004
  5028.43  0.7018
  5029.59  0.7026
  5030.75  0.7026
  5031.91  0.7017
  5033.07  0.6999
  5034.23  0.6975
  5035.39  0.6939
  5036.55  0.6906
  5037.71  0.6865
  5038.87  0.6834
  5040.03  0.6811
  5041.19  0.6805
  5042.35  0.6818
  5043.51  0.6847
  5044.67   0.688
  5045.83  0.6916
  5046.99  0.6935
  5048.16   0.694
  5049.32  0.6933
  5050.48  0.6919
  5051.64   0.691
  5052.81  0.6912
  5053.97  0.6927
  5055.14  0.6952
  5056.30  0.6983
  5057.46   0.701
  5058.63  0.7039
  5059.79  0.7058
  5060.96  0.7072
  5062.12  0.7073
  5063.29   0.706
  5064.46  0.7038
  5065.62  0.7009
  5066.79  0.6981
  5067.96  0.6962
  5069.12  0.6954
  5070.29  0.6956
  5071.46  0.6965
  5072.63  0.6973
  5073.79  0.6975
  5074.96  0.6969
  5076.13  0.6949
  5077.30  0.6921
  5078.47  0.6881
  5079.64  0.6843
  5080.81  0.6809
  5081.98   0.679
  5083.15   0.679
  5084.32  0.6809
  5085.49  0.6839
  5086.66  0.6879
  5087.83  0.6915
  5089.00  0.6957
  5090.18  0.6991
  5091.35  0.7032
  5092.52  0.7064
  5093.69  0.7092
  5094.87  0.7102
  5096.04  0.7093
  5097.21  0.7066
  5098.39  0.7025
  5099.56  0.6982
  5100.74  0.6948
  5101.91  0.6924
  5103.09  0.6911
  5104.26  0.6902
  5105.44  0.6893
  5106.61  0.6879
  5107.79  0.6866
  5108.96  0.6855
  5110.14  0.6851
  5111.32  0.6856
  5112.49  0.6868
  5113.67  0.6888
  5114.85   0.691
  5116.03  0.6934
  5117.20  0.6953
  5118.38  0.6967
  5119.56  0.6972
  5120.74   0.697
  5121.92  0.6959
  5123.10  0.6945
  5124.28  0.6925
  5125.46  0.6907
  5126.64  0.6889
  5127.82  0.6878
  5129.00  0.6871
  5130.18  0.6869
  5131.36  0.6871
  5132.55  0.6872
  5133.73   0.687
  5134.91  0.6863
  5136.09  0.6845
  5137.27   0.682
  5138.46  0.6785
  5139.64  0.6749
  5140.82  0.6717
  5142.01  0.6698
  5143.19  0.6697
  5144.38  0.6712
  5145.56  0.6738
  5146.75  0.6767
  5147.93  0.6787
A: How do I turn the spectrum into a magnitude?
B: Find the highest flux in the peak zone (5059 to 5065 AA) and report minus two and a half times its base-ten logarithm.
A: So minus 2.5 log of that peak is 0.376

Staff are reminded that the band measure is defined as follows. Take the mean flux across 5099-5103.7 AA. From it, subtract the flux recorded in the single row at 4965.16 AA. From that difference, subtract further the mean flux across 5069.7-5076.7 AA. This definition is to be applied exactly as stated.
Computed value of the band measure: -0.715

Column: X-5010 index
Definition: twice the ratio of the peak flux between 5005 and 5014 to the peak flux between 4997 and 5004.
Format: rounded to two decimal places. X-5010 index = 1.94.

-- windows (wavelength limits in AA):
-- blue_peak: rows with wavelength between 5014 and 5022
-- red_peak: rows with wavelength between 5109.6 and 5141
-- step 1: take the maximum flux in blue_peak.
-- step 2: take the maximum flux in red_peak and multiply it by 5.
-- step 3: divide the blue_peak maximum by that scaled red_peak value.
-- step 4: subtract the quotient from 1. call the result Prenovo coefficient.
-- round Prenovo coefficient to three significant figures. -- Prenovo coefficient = 0.805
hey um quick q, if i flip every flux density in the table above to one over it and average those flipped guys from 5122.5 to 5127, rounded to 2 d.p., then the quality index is 1.45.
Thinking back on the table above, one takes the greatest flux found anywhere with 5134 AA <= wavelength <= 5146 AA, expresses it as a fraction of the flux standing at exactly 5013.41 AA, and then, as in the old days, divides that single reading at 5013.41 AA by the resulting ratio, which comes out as 0.67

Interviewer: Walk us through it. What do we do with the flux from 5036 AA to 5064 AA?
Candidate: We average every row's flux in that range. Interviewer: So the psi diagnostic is 0.693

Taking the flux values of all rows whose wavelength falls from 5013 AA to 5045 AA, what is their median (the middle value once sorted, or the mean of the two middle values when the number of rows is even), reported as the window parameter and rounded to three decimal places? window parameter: 0.686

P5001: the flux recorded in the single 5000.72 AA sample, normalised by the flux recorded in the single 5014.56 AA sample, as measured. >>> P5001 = 1.04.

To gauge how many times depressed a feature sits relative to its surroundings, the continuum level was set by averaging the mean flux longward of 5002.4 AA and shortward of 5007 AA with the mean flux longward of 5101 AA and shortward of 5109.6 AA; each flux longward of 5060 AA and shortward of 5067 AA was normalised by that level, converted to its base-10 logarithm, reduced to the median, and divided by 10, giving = 0.0009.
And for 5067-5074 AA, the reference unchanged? 0.0004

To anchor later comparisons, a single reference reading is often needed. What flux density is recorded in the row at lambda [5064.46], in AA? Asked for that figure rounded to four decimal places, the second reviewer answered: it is 0.7038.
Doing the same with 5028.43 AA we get 0.7018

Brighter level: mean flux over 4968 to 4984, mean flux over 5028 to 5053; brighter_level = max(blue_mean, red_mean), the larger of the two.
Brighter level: 0.697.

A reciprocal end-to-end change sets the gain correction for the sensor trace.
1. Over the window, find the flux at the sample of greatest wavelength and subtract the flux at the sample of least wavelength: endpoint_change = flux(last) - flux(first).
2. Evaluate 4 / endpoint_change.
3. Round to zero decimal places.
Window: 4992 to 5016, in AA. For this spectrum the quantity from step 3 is -131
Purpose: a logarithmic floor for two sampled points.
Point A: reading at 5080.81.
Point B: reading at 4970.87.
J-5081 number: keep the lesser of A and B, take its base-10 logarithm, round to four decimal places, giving -0.1669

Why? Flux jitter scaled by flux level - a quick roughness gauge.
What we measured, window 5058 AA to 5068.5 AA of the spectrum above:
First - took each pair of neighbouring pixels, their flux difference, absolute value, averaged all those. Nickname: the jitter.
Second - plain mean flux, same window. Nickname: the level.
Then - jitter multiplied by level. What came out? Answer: 0.0013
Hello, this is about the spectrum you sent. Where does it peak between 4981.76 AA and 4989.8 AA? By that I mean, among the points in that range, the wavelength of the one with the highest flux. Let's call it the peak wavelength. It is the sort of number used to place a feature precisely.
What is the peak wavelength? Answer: 4989.22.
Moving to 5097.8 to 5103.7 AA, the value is 5098.39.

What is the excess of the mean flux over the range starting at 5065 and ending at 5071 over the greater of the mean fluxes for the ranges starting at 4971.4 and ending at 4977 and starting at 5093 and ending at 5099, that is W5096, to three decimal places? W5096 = -0.010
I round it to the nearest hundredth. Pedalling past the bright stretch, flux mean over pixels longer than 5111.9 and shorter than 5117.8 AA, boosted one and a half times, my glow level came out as 1.04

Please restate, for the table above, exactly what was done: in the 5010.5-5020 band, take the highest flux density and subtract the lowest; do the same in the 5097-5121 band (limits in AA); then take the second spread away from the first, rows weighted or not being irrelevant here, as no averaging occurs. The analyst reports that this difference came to -0.007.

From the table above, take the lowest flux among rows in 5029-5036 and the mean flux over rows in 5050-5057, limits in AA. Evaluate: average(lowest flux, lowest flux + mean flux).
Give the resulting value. 1.041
